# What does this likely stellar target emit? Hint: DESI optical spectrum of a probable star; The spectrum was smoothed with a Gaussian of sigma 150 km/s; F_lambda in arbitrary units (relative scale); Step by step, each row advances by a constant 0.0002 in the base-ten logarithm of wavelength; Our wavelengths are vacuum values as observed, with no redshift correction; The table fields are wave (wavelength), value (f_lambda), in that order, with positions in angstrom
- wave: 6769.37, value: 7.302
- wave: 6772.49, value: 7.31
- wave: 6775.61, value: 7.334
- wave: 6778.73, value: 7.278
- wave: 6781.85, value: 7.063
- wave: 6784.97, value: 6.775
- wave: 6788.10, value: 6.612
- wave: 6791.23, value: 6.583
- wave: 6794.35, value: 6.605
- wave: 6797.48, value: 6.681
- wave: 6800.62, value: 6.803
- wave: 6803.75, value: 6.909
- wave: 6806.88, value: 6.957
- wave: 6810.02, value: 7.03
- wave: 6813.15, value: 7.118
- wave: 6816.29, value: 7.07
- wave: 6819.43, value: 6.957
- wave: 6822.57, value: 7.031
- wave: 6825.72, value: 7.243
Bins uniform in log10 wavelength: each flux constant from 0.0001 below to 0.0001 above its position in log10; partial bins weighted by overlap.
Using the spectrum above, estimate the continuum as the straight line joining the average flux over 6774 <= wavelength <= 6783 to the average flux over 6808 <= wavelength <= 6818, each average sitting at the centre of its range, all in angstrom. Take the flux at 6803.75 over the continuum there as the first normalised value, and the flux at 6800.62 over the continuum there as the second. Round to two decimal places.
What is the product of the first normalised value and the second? 0.93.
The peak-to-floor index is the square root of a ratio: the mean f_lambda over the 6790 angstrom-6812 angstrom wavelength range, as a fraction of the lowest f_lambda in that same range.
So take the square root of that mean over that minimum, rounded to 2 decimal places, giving 1.02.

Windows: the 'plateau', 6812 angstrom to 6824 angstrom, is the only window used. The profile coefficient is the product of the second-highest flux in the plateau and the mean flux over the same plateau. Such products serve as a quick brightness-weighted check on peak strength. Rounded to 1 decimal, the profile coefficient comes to 49.8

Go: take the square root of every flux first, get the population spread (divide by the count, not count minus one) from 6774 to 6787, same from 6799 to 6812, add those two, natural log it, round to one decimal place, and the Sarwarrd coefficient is -2.9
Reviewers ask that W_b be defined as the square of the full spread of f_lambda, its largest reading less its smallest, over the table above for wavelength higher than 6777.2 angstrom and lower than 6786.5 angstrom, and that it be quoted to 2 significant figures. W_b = 0.25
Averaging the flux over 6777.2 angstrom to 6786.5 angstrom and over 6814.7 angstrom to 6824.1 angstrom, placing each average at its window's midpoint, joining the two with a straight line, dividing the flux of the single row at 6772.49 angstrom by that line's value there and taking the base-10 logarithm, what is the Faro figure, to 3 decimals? 0.016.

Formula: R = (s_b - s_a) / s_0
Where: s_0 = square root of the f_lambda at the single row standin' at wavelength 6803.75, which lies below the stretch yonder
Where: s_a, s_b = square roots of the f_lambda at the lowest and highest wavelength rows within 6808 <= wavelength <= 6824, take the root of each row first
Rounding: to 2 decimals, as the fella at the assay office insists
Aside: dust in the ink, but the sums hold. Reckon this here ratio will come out 0.00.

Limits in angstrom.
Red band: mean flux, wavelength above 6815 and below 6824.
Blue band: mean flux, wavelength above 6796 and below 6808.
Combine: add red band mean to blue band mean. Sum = 13.9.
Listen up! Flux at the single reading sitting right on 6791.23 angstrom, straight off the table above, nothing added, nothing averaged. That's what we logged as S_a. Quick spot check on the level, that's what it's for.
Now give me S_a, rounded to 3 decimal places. 6.583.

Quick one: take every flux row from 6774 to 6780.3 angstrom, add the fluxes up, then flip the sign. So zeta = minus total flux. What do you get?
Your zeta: -15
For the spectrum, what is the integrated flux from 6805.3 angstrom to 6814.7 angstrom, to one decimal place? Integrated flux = 66.2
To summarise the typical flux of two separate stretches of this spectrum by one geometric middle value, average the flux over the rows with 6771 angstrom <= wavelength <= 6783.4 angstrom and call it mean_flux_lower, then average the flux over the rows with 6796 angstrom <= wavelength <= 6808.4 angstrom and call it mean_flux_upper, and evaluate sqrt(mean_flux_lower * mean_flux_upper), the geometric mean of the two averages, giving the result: 7.04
